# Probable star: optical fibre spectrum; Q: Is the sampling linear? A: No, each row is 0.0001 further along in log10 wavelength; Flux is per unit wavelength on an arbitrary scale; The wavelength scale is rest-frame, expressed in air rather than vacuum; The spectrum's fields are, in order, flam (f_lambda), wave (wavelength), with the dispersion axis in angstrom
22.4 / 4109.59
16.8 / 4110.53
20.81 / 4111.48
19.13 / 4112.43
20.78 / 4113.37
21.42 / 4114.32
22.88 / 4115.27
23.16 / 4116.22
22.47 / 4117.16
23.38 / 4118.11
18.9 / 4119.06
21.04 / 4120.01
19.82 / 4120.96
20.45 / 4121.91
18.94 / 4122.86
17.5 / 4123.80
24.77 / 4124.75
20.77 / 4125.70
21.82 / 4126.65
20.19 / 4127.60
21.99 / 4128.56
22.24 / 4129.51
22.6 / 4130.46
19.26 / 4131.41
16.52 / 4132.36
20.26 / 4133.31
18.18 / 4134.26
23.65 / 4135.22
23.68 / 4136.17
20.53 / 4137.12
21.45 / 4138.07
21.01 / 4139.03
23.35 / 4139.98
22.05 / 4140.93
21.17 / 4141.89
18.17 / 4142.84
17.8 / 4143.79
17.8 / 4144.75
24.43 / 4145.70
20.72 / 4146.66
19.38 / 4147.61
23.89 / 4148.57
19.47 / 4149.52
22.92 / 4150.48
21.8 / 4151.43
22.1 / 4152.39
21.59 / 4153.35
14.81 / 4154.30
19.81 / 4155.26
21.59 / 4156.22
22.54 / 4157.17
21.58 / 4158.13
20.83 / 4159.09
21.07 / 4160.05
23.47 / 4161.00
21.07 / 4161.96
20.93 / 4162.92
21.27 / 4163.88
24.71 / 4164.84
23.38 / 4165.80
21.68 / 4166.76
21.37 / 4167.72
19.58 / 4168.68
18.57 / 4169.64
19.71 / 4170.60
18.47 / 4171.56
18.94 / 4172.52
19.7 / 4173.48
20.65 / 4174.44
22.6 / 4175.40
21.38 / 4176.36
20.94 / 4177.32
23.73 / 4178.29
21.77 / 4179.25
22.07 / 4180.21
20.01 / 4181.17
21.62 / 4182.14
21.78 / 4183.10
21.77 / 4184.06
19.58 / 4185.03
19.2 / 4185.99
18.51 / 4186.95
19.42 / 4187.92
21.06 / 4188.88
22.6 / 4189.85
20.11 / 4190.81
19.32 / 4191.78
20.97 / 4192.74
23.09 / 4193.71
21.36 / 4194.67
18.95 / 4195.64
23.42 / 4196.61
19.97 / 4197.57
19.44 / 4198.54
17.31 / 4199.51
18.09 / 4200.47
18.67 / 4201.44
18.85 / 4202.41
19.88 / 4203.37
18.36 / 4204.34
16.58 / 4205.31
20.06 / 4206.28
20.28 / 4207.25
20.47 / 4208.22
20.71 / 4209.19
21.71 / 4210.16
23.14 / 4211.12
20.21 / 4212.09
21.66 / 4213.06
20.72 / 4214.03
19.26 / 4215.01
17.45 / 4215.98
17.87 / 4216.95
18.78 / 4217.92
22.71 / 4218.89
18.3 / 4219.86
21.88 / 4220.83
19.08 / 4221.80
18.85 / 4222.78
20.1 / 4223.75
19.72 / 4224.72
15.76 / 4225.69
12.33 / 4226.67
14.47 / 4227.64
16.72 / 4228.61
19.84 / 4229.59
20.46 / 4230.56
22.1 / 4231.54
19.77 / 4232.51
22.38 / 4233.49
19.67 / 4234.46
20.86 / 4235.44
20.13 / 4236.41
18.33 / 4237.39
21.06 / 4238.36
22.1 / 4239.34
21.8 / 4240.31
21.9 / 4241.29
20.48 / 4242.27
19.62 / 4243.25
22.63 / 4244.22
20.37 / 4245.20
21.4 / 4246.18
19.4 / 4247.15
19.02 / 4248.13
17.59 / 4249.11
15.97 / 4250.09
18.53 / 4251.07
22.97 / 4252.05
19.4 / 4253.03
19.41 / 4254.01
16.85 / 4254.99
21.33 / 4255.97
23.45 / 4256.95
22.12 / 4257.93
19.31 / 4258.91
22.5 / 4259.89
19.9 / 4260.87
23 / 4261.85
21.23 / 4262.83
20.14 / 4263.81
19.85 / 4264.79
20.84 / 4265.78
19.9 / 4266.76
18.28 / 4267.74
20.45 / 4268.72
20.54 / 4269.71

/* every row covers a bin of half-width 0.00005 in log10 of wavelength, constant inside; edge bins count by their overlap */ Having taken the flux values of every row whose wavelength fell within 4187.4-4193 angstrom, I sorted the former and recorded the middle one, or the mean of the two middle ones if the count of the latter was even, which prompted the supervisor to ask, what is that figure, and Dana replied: 20.54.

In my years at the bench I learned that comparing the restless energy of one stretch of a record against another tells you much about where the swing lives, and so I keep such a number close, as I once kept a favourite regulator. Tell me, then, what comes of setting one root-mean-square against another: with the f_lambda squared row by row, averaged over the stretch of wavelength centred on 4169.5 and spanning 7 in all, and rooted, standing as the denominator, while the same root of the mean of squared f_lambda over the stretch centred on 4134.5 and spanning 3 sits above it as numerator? 1.05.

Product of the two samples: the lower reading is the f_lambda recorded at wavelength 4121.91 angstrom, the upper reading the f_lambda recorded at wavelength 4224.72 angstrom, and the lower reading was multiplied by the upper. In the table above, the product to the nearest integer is 403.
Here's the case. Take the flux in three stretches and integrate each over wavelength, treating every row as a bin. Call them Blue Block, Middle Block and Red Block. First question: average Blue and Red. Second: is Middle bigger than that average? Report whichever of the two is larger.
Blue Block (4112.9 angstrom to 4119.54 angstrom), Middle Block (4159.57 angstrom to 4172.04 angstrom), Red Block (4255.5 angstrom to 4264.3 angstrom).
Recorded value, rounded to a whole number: 264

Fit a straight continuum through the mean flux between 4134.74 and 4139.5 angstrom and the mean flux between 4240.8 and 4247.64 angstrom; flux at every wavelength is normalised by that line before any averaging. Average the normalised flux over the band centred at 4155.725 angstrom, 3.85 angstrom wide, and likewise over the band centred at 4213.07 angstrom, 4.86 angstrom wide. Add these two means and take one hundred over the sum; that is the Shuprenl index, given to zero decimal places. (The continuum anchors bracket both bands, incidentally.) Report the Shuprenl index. 53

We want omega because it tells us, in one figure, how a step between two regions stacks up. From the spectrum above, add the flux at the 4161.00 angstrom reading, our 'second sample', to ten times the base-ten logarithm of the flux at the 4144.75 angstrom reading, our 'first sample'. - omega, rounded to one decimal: 36.0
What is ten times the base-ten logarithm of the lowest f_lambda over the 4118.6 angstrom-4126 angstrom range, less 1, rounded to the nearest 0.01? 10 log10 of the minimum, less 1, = 11.43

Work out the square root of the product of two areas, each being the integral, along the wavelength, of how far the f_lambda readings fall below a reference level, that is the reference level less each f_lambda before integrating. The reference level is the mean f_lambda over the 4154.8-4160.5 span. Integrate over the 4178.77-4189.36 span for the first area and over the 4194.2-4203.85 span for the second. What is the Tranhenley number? 10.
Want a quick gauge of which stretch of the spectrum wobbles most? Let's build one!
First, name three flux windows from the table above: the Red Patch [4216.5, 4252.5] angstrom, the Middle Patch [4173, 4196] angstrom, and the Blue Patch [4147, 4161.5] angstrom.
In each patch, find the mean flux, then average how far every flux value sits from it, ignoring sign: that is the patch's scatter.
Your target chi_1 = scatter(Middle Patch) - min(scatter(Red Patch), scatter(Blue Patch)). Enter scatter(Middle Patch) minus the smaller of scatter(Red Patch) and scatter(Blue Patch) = -0.37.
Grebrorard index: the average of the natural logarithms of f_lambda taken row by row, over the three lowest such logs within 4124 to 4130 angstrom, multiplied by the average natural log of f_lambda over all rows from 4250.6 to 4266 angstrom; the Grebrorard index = 9.20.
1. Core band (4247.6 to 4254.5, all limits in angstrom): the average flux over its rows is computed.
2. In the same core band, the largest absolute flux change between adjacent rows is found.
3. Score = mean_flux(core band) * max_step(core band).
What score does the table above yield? 84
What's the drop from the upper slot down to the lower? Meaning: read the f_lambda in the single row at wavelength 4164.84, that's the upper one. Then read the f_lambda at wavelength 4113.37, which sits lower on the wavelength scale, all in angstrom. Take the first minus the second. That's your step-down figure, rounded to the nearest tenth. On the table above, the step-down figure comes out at 3.9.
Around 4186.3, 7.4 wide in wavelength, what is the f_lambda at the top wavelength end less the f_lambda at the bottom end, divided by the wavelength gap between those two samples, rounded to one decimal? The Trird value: 0.1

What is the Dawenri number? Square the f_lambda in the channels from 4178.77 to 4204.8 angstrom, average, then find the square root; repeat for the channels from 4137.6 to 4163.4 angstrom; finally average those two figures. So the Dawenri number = 20.7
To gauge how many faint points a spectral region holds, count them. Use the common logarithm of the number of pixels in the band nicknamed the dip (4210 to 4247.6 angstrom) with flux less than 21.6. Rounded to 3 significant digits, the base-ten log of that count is 1.45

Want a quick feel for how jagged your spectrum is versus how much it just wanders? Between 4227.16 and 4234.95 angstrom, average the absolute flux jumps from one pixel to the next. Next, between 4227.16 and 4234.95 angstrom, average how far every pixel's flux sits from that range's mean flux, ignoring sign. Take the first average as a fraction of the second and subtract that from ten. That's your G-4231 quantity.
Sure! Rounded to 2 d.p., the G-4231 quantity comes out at 8.86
